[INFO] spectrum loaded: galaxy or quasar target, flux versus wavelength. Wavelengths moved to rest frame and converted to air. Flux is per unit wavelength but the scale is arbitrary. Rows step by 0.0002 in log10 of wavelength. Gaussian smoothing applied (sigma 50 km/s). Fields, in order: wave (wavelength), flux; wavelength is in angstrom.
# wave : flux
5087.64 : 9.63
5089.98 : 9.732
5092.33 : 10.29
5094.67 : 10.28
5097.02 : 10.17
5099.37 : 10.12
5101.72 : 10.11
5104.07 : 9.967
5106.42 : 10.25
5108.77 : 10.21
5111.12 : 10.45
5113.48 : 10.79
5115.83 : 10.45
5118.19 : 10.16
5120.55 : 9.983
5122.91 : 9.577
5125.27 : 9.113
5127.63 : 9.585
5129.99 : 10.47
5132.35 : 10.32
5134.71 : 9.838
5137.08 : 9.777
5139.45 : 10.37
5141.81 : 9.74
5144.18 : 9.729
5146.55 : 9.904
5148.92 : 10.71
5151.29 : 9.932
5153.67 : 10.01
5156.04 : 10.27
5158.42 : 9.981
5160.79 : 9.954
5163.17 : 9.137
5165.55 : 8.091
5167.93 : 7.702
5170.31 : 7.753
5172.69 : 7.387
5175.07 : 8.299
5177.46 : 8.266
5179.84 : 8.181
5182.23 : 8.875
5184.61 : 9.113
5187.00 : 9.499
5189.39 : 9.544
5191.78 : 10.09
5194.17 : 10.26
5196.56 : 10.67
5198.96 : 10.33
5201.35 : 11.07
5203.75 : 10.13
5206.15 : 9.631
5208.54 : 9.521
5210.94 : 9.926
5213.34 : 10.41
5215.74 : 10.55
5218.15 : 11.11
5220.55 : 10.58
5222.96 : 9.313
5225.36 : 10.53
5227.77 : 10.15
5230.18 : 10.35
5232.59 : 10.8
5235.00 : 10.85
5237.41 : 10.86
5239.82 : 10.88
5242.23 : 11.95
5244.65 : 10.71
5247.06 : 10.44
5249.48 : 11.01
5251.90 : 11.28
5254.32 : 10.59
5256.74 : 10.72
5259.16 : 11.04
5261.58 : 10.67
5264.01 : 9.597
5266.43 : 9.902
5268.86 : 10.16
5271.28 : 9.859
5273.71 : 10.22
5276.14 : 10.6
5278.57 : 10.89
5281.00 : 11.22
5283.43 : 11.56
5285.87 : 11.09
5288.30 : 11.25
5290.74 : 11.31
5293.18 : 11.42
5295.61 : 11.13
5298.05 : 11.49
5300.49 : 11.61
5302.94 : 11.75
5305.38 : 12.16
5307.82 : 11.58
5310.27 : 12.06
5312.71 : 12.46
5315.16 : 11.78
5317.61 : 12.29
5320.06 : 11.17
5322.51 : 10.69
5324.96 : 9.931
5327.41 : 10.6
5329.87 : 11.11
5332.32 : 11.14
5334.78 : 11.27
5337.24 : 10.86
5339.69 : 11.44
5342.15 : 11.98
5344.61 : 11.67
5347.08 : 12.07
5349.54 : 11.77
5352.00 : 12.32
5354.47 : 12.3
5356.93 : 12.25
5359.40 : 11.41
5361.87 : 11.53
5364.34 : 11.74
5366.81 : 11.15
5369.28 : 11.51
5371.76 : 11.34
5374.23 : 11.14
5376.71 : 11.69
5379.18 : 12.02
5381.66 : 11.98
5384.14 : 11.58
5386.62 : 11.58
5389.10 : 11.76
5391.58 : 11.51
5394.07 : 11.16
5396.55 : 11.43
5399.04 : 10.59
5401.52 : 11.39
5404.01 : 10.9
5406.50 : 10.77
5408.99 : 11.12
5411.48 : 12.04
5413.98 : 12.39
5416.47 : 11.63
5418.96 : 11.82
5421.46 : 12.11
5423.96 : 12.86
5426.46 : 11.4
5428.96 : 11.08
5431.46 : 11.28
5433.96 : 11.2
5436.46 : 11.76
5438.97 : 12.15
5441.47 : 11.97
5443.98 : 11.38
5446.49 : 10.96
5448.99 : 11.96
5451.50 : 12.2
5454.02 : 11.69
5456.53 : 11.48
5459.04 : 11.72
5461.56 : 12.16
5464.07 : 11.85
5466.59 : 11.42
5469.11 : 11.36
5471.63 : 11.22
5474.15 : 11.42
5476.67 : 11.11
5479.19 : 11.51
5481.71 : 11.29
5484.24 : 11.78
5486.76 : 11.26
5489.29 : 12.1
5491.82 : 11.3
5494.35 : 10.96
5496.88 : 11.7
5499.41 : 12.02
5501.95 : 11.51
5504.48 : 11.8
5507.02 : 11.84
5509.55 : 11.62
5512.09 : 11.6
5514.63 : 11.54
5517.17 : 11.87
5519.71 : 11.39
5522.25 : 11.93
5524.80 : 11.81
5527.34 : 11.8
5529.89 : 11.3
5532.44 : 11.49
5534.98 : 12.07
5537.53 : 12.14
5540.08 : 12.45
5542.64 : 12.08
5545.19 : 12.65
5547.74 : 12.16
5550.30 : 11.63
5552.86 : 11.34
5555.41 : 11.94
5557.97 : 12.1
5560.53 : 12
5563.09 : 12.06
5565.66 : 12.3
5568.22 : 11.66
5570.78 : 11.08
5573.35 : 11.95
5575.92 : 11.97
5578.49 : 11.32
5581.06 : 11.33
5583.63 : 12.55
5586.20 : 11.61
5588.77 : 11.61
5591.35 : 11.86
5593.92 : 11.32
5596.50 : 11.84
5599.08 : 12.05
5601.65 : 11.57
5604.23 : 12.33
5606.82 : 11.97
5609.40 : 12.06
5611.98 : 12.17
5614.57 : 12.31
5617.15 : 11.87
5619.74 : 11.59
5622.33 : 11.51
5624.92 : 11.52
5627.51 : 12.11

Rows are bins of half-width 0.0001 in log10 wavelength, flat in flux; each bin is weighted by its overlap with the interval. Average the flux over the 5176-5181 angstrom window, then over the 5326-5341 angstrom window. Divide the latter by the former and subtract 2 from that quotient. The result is -0.65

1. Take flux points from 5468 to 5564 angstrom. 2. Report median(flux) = 11.74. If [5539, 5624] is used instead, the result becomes 11.95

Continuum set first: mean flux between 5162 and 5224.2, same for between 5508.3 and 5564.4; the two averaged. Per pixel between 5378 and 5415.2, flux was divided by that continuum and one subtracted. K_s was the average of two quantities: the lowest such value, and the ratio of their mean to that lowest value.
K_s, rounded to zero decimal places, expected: -7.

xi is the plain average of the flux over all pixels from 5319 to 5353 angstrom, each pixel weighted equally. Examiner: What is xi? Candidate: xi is 11.3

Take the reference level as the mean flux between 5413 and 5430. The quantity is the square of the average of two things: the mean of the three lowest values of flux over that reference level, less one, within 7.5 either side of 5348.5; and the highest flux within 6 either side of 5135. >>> 27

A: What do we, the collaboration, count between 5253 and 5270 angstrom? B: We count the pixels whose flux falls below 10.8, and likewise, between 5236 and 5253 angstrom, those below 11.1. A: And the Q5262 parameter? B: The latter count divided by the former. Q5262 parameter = 0.8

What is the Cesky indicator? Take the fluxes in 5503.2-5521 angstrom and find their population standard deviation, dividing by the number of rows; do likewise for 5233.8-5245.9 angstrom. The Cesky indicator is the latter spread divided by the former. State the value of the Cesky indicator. 2.8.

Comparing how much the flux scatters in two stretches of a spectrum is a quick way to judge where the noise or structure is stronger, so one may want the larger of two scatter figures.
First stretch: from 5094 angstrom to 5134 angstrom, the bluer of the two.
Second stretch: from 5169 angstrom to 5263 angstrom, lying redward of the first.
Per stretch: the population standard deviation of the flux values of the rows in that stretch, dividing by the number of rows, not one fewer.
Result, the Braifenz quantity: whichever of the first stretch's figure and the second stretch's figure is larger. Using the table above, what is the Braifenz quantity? 1.0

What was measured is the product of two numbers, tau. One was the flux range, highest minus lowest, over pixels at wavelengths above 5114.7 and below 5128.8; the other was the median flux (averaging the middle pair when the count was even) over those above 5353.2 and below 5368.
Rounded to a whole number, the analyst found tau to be 16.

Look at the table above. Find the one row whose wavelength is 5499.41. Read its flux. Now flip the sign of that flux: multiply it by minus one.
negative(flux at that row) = -12.0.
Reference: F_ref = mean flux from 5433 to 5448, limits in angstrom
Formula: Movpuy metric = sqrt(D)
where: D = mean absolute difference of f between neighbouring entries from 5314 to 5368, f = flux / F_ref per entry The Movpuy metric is 0.194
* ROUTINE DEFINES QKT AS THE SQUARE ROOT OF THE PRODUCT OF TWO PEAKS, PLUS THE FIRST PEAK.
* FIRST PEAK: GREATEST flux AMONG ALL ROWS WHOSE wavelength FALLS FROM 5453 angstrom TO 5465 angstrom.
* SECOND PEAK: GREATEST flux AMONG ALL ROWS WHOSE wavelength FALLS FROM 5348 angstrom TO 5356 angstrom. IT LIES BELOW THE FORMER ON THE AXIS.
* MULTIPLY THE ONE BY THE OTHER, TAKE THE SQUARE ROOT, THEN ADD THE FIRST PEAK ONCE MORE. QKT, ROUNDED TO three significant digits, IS 24.4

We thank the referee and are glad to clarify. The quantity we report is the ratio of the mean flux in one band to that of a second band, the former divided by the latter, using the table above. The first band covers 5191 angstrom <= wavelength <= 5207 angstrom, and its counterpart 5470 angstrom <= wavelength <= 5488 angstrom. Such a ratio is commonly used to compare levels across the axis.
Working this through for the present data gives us 0.91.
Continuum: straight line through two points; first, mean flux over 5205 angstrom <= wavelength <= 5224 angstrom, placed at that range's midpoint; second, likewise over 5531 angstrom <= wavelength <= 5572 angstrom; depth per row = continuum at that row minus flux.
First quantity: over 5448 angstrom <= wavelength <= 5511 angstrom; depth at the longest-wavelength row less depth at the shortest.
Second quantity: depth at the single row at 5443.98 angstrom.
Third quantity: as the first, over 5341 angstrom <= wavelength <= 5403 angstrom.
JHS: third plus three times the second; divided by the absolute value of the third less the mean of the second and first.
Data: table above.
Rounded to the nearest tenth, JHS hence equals 1.5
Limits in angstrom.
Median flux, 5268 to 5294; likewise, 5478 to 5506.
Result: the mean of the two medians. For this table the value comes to 11.3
